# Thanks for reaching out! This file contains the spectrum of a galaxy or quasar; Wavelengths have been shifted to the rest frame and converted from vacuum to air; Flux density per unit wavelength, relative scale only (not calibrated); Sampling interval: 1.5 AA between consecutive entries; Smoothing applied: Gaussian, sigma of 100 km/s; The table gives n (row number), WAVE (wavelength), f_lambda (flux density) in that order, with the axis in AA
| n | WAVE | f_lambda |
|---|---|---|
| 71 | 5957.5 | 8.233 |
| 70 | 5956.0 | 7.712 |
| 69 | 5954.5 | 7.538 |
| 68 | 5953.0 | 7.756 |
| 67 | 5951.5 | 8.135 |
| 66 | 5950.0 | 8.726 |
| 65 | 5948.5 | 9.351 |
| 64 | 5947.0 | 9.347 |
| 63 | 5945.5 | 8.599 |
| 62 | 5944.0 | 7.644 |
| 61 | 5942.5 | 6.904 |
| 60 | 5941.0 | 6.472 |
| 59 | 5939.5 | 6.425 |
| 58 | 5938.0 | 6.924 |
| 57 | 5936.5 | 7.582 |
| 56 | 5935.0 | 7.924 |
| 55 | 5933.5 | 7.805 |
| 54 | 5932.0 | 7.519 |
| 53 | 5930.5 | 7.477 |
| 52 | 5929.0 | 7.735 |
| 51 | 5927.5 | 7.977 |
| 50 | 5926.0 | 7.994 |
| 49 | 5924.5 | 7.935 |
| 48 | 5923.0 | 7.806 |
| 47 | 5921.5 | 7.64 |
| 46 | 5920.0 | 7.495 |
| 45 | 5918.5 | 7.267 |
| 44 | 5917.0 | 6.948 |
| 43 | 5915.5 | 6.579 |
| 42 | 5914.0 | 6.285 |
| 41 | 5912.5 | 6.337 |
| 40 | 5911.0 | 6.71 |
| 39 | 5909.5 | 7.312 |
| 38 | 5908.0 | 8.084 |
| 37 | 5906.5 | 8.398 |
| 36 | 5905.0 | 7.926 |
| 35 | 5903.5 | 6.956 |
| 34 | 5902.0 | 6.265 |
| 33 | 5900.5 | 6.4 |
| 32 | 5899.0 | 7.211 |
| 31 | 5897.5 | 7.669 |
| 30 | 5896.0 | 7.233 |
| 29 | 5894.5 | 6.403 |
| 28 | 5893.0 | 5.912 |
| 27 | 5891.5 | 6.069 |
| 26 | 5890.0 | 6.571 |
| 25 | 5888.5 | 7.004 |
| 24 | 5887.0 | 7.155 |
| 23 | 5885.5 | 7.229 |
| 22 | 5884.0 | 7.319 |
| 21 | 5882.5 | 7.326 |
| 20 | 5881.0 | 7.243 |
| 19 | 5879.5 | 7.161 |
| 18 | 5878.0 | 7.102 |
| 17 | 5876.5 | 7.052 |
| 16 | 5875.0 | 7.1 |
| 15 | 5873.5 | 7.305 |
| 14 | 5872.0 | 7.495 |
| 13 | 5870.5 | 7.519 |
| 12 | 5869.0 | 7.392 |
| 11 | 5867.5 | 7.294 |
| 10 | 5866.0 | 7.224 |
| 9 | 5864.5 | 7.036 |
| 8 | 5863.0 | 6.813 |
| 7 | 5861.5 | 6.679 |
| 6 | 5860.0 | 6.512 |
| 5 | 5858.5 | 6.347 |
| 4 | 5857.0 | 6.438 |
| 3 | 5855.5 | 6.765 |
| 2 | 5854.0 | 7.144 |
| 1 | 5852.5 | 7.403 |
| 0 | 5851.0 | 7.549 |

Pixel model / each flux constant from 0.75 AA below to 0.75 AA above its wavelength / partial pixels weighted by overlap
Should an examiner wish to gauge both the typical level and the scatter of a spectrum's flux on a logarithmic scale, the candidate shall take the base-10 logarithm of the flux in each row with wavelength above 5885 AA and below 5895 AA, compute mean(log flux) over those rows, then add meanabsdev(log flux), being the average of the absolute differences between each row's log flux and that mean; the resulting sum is 0.848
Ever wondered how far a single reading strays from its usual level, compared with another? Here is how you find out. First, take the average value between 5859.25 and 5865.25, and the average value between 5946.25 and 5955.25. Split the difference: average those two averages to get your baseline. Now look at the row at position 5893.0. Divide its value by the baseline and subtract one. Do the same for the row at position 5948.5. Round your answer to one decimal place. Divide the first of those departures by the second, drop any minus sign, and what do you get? 1.0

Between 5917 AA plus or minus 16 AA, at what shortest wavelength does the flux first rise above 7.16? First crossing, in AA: 5905.0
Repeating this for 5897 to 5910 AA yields 5897.5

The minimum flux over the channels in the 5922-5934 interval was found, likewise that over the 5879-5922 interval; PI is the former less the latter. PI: 1.6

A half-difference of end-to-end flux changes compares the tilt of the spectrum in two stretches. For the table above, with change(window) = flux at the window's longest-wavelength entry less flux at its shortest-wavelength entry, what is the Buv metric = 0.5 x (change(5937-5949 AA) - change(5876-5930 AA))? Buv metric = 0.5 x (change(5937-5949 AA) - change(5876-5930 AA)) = 0.9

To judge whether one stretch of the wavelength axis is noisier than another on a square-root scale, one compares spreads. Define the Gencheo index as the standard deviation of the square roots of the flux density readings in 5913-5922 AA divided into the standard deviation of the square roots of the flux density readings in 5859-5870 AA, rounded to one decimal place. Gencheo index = 0.6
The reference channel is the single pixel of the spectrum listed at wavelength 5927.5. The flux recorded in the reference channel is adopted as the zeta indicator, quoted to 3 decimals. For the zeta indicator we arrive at 7.977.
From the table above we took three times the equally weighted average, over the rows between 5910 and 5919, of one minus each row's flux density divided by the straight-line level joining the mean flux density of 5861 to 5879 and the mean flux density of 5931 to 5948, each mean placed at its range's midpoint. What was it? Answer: 0.30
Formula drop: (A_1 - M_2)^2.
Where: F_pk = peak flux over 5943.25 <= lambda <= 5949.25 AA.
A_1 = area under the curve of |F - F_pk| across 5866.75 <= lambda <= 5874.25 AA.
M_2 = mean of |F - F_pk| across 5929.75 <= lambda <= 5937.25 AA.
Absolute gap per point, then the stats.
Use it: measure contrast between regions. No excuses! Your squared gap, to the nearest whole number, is 167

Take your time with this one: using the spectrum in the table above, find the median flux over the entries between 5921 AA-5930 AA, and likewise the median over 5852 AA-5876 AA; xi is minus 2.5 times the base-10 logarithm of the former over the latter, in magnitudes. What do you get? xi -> -0.11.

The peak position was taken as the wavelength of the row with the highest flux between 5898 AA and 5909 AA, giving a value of 5906.5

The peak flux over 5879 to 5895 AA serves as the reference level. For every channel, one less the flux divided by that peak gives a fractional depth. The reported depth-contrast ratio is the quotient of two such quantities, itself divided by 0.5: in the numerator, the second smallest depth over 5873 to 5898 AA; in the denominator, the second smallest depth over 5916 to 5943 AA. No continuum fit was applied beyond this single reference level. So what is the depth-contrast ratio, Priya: 0.0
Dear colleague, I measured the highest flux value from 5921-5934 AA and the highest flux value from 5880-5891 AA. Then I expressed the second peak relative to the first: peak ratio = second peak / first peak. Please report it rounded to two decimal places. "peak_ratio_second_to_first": 0.92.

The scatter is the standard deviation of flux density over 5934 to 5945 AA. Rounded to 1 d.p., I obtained 0.6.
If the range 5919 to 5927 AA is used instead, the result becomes 0.2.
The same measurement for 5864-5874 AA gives 0.2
